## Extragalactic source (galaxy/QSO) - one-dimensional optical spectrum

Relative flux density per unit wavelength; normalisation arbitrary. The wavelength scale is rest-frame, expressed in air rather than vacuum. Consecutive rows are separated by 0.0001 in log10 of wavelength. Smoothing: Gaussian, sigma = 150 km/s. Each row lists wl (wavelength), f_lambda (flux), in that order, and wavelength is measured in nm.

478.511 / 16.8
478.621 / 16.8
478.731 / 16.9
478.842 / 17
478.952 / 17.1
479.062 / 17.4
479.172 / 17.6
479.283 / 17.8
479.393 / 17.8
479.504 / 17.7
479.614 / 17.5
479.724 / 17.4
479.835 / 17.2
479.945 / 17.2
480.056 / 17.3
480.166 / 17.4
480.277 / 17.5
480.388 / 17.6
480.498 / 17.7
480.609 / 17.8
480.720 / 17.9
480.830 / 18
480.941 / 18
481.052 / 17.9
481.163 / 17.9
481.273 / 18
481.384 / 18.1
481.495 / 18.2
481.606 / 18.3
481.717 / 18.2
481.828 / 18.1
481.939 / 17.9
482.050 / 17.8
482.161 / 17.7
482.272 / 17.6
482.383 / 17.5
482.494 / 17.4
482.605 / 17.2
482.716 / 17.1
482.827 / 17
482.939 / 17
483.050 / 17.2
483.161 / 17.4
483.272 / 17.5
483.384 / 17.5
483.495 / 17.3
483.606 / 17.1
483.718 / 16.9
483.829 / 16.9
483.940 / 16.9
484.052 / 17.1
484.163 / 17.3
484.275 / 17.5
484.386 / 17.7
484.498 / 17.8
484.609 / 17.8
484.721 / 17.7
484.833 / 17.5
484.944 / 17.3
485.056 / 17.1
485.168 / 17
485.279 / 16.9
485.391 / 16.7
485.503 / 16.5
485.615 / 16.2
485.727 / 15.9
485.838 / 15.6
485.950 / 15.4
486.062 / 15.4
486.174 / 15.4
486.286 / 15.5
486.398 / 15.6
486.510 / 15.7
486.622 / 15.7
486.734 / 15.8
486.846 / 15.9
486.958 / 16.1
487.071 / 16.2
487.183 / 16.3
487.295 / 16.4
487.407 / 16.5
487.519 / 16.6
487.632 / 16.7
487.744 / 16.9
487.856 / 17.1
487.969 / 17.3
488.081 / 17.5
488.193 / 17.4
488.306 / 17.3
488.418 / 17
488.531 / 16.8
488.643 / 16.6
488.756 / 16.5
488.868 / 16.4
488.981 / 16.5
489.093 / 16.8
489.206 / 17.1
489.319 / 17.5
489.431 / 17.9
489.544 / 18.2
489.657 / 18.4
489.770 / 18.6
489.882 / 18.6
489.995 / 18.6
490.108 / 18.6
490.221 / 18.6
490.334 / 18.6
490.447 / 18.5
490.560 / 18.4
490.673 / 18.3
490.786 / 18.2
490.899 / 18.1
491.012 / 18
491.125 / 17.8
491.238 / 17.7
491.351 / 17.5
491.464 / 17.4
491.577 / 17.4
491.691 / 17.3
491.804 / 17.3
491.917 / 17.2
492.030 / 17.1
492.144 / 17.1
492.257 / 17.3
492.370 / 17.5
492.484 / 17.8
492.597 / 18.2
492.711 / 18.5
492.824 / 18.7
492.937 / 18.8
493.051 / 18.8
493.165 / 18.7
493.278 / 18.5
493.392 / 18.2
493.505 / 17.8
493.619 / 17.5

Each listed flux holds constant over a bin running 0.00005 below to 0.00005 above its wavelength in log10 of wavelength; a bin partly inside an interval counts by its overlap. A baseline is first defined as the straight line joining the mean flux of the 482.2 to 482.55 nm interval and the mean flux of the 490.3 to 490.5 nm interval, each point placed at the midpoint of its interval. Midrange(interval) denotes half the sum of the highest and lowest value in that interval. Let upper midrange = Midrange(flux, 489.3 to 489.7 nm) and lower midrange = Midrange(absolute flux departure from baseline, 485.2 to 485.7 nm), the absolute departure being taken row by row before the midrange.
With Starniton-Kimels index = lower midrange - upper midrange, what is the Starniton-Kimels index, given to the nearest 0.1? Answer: -16.6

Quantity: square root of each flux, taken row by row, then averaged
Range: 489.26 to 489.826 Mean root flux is 4.26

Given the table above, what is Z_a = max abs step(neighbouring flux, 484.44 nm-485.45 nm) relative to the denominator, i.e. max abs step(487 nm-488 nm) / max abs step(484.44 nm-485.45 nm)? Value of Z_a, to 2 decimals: 1.00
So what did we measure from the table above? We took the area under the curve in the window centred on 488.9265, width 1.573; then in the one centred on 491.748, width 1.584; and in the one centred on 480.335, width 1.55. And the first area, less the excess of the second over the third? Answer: 26.6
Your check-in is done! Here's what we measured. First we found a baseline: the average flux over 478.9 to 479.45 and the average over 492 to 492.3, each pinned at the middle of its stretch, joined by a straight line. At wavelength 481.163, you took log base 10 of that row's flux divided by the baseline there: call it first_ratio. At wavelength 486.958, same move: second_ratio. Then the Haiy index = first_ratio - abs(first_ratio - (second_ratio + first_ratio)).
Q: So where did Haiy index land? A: -0.021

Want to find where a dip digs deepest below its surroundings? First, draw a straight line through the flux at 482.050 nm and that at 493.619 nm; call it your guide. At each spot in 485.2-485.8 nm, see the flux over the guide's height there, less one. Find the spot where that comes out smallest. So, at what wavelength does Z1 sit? 485.727 nm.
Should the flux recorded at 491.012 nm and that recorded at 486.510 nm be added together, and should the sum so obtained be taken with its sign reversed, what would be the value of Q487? -33.7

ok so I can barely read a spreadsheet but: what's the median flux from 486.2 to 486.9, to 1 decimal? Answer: 15.7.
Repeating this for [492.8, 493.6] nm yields 18.7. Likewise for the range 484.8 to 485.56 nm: 17.0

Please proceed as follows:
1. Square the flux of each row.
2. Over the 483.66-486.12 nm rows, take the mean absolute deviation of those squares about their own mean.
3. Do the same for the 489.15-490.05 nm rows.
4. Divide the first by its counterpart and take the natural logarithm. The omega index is 0.15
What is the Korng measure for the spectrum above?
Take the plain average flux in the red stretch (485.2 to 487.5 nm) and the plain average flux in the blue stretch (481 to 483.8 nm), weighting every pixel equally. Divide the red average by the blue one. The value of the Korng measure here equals 0.91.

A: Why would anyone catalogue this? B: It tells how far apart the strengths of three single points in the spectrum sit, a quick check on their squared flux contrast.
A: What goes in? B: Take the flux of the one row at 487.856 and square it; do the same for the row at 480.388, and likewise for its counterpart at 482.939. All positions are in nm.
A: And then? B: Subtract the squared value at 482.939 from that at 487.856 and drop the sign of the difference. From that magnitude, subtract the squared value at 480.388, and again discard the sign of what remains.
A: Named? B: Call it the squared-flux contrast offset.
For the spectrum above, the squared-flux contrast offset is 306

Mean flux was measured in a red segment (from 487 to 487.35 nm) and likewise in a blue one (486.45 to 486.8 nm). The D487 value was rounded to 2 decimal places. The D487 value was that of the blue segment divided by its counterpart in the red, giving 0.97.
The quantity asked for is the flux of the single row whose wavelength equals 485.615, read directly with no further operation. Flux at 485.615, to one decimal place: 16.2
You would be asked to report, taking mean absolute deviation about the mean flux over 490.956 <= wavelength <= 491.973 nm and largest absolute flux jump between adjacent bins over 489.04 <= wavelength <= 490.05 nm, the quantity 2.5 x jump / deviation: 4.7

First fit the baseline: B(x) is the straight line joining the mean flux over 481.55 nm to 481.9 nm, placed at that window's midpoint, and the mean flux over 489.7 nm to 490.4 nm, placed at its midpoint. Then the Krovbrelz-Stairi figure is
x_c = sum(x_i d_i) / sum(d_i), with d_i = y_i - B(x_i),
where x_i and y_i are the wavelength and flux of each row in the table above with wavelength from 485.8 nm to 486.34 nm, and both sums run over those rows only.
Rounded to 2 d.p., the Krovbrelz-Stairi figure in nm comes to 486.06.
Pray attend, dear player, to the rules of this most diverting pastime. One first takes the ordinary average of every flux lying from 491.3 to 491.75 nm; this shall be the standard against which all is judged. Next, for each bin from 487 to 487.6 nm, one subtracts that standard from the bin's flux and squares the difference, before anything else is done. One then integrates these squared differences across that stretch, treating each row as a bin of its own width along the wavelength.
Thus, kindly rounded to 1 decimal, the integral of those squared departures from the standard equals 0.6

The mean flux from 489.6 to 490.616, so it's 18.5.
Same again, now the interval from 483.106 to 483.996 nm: 17.2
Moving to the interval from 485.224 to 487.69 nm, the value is 16.0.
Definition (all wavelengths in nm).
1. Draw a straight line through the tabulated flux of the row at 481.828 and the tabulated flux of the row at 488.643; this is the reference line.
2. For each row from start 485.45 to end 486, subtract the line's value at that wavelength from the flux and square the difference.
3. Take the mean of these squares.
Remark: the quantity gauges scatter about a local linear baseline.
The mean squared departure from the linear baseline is 1.9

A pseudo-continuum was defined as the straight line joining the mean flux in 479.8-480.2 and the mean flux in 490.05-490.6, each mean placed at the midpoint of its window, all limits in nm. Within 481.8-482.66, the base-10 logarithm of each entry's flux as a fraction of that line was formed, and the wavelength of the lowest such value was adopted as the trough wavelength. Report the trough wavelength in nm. 482.605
